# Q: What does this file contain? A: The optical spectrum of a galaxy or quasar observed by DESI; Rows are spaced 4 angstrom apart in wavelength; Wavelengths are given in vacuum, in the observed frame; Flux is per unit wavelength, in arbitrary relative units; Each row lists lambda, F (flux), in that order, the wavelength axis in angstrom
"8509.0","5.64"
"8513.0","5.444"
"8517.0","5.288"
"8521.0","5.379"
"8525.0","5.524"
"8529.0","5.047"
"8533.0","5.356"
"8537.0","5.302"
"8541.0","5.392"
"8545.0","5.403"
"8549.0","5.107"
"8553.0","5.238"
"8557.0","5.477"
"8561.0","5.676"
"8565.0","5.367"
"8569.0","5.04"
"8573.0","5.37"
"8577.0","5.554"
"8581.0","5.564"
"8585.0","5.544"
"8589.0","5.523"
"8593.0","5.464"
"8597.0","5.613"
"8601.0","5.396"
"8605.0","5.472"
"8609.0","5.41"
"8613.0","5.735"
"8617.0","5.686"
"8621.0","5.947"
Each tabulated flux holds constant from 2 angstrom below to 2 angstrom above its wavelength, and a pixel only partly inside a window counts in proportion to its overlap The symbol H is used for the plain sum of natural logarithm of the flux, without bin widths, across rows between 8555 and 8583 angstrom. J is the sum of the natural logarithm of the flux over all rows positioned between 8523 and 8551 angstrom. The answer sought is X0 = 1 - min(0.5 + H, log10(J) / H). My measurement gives 0.910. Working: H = 11.8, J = 11.7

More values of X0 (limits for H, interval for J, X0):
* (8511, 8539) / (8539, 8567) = 0.909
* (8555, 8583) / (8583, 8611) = 0.909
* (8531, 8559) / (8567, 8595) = 0.908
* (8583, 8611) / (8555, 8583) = 0.910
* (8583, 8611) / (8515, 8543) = 0.910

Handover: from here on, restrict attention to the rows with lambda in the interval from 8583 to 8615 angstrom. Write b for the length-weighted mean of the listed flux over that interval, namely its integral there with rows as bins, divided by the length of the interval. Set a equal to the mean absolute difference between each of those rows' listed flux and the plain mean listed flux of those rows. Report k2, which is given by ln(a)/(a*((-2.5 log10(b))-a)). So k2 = 15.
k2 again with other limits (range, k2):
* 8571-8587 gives 20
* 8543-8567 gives 7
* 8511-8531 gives 8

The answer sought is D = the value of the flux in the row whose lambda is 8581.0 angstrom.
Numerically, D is 5.564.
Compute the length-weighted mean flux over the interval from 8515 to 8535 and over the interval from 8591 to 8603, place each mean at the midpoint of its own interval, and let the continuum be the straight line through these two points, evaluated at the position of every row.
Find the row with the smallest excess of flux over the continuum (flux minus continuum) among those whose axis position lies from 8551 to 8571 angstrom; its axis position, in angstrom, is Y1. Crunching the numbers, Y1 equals 8569.0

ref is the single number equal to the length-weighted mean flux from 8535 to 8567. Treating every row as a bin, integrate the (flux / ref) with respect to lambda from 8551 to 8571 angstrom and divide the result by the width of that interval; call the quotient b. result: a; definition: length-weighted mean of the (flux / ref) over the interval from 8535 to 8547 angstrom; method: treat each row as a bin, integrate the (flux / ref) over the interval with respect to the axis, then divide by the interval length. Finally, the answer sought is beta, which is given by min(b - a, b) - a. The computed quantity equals -1.00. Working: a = 1.00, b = 1.00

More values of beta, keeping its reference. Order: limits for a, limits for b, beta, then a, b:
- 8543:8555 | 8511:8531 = -0.96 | 0.98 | 0.99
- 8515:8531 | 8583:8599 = -0.95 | 0.99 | 1.03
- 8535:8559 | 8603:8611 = -0.97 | 0.99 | 1.01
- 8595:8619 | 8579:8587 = -1.03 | 1.03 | 1.03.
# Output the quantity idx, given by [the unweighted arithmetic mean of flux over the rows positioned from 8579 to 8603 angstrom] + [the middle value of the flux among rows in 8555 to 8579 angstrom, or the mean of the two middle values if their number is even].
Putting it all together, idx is 10.9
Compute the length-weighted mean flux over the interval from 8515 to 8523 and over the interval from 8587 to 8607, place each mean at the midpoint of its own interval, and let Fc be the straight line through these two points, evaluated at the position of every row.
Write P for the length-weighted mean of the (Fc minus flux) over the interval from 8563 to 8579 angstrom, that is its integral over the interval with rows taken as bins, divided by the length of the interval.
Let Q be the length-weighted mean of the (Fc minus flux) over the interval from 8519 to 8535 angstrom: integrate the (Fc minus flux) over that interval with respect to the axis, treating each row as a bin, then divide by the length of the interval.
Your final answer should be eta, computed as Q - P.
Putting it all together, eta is -0.084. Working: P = 0.11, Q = 0.023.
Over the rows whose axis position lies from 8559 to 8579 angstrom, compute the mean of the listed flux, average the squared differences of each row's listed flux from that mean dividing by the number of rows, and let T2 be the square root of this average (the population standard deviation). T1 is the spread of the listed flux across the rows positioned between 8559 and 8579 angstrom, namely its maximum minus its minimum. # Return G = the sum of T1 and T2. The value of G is 0.85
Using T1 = 0.64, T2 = 0.22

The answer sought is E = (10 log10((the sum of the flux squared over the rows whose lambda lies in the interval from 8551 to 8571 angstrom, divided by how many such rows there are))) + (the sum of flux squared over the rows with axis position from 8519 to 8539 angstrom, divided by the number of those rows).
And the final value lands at 42.9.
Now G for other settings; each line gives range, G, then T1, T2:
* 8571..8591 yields 0.27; 0.19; 0.07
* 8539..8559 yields 0.50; 0.37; 0.13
